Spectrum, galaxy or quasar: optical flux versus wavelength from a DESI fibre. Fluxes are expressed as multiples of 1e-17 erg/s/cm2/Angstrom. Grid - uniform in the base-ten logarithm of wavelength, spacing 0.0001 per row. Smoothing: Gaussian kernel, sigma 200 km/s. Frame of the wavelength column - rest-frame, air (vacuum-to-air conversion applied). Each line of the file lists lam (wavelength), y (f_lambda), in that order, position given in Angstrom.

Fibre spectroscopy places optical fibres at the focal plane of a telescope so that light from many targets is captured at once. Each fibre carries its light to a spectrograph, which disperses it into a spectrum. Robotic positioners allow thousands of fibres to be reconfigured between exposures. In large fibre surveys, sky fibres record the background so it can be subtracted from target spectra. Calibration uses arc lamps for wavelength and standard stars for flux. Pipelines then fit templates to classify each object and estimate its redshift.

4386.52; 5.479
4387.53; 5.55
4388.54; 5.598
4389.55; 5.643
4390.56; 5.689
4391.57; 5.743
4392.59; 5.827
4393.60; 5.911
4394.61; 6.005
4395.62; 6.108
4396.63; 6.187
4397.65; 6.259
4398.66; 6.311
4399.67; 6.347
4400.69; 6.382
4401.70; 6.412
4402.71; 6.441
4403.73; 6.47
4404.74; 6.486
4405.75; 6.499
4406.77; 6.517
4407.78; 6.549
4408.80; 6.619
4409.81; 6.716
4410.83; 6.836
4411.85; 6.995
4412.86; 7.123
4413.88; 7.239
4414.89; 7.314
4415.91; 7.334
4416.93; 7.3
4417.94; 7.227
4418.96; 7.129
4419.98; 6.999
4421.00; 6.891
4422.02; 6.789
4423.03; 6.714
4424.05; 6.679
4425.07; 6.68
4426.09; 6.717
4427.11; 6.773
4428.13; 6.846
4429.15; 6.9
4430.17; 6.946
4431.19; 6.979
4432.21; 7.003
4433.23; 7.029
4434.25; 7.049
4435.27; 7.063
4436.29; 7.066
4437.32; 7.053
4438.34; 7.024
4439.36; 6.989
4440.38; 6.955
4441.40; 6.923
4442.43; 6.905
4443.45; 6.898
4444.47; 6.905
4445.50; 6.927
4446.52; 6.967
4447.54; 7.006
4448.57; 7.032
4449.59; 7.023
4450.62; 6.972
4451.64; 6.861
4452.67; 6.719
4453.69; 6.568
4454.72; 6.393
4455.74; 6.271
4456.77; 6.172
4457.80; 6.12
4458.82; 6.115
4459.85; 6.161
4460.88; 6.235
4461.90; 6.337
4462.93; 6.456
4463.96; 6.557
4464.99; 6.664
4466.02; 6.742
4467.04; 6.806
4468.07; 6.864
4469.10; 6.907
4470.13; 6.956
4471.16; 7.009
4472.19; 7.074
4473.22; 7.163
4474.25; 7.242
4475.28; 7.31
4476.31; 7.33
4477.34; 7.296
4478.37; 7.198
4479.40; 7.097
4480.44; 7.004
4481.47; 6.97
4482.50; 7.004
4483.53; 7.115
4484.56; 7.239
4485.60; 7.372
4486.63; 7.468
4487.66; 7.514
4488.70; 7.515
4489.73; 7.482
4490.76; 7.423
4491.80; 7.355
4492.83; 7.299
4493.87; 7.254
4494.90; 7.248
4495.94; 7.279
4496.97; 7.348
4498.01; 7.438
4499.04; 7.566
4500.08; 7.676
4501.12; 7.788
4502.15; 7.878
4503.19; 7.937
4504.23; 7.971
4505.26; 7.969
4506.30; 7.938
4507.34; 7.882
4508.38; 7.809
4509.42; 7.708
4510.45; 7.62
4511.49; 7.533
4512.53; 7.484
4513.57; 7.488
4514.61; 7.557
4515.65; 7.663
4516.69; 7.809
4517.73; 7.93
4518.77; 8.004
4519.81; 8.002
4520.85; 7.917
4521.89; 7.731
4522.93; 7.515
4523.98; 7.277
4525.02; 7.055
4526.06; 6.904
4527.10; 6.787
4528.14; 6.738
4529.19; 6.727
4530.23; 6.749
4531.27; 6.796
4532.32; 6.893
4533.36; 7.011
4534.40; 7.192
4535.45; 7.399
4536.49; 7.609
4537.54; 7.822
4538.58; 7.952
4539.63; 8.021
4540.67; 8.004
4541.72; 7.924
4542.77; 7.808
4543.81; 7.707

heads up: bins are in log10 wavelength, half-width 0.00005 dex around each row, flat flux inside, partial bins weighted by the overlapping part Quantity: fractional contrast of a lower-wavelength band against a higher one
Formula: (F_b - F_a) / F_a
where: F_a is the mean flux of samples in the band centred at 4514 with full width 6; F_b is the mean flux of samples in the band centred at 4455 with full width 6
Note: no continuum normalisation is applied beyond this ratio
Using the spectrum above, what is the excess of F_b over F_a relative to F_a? -0.16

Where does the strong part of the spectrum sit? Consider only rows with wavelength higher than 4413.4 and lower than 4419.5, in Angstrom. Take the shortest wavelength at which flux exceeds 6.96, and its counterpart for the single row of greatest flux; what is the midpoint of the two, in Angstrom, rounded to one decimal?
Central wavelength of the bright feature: 4414.9 Angstrom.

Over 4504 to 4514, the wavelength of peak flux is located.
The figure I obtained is 4504.23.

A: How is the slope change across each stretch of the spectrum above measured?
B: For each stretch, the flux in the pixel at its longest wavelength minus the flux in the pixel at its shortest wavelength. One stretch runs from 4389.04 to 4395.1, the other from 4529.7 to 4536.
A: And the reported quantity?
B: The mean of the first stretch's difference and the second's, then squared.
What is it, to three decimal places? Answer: 0.256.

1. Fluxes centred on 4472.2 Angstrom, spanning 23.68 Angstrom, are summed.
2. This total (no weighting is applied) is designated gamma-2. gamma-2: 159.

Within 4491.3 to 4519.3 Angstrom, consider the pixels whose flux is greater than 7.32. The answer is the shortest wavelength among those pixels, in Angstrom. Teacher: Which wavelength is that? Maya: 4491.80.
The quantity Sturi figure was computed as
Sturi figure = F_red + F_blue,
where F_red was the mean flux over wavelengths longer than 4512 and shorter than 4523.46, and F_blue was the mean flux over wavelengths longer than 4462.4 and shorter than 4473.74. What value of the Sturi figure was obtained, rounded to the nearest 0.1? 14.6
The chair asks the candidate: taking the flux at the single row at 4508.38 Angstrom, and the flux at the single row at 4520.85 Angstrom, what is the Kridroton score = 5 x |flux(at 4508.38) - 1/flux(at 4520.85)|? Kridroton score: 38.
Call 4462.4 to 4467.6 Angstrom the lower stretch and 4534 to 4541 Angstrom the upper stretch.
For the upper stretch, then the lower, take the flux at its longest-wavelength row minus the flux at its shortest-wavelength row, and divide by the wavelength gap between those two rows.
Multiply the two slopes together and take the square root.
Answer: 0.11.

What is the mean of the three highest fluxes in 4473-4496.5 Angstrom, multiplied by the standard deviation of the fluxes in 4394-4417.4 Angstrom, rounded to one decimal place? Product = 3.0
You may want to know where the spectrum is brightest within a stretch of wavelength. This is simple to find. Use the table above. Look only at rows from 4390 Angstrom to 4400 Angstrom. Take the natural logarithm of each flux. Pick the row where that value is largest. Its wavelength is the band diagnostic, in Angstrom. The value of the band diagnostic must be 4399.67 Angstrom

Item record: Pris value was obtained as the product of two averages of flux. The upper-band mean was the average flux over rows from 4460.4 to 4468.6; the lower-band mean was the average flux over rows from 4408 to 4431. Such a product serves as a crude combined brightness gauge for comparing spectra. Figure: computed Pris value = 46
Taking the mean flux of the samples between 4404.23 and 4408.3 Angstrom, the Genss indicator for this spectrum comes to 6.5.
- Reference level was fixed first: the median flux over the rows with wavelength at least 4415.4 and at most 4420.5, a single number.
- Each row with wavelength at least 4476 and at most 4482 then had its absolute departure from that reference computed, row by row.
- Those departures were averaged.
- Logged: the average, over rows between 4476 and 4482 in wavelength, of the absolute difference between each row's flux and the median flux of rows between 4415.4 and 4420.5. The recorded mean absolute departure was 0.14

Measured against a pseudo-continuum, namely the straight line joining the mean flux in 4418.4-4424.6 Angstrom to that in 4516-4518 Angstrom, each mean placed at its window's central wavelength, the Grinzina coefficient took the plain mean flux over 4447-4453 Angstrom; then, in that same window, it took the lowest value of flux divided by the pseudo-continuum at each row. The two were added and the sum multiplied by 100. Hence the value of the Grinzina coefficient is 787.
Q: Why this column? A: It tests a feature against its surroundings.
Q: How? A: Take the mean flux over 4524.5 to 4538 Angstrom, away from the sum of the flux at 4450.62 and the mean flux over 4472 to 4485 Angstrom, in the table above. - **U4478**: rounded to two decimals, 7.08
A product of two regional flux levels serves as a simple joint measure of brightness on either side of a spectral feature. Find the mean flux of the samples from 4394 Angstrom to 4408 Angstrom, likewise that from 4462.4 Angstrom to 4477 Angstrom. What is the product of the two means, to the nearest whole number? 44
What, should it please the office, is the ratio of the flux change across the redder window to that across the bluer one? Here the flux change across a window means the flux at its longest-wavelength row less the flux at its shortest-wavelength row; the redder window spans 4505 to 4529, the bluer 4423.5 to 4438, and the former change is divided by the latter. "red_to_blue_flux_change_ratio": -3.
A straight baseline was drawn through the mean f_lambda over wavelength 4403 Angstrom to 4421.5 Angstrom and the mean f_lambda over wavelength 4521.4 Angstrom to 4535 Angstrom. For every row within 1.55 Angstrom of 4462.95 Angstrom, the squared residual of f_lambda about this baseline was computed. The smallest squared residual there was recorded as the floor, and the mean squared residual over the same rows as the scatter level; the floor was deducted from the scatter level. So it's 0.10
